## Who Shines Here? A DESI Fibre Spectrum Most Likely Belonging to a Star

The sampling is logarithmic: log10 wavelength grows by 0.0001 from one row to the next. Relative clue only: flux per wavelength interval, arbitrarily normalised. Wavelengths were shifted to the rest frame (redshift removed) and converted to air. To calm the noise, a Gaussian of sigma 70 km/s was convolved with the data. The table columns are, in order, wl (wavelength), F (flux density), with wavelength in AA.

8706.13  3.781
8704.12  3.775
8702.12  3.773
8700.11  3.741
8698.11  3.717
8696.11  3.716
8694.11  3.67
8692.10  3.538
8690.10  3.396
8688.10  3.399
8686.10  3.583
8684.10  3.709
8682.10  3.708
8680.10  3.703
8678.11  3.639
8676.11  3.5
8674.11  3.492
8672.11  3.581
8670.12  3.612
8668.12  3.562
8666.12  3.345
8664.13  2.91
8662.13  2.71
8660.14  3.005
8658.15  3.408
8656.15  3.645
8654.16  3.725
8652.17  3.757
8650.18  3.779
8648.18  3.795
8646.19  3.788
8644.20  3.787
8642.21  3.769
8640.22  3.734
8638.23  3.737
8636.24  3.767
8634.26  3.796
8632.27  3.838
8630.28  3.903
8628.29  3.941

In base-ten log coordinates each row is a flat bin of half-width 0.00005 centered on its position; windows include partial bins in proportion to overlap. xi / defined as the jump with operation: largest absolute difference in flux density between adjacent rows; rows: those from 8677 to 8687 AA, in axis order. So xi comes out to 0.13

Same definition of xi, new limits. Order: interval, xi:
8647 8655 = 0.03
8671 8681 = 0.14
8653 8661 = 0.40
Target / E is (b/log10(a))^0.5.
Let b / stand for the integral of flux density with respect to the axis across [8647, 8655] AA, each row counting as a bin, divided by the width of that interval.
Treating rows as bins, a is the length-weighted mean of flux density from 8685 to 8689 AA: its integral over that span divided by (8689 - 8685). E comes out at 2.63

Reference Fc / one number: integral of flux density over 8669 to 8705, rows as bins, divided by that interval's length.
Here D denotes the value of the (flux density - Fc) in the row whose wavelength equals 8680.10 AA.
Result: 0.08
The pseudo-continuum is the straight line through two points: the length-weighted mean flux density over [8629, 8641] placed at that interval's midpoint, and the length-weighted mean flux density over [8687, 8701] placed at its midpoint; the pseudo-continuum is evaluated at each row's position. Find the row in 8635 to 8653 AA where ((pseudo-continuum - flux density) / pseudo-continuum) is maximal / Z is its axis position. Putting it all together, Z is 8638.23 AA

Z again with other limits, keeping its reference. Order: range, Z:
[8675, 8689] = 8688.10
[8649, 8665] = 8662.13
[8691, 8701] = 8692.10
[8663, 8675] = 8664.13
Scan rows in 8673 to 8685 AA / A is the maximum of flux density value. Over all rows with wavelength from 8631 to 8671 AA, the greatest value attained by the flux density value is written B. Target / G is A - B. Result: -0.13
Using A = 3.709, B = 3.838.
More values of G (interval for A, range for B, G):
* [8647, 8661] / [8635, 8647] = 0.01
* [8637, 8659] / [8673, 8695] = 0.09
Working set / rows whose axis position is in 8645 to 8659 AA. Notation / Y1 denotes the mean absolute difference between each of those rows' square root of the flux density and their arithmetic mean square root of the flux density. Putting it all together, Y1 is 0.026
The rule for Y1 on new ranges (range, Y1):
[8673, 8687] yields 0.021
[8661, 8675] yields 0.081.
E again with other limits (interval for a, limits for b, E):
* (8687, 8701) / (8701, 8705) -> 2.60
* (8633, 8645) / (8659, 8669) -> 2.32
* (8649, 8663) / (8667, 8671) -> 2.58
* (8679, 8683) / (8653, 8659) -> 2.51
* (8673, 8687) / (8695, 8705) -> 2.59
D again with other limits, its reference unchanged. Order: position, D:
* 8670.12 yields -0.01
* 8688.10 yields -0.23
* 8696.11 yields 0.09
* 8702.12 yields 0.15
